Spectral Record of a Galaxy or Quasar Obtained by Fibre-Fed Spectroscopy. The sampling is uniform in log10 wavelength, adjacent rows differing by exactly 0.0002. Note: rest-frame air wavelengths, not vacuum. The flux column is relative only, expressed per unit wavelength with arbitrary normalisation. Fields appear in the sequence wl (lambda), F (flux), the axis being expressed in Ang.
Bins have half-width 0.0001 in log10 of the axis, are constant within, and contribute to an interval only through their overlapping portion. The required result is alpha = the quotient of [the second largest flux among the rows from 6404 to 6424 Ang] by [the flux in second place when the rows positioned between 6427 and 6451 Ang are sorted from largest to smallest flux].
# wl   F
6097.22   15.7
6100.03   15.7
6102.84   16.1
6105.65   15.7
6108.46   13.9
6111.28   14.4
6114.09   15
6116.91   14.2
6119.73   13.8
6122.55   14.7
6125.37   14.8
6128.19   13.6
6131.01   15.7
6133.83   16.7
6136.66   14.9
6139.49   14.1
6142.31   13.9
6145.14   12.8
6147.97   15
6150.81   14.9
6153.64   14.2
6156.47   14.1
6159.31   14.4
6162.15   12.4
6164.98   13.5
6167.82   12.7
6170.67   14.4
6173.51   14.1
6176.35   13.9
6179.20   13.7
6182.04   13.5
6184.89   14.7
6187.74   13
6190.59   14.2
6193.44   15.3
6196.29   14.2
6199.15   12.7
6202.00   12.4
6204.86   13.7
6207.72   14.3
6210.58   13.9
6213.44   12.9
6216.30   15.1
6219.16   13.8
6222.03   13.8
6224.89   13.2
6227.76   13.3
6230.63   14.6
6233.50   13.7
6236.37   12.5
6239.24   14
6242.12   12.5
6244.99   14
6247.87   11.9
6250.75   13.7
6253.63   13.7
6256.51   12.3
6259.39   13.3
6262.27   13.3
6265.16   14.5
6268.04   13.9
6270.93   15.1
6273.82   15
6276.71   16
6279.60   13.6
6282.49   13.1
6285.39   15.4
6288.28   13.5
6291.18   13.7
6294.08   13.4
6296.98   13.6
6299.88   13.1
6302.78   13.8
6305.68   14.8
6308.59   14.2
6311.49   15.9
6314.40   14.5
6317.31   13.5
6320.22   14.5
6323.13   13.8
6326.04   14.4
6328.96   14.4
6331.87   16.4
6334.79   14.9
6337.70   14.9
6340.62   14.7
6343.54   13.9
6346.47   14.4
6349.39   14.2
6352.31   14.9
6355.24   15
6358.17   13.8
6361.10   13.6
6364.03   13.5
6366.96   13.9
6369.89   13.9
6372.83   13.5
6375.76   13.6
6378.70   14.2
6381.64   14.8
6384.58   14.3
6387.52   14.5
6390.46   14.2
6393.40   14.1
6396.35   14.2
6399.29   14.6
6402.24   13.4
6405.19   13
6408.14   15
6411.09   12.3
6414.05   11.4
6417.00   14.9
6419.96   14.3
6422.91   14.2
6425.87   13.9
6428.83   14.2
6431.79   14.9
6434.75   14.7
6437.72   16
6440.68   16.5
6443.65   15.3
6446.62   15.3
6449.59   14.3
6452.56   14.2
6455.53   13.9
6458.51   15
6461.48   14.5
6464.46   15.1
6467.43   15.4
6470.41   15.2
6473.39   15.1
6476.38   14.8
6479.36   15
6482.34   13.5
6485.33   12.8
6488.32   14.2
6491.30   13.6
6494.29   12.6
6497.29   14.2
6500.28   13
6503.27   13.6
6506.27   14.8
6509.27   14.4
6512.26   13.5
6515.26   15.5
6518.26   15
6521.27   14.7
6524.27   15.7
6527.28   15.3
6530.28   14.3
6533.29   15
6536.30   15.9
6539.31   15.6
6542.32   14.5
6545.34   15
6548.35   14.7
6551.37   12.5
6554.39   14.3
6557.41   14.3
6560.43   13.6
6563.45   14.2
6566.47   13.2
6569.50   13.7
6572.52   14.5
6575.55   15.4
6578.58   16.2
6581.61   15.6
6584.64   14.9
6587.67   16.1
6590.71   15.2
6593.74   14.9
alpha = 0.93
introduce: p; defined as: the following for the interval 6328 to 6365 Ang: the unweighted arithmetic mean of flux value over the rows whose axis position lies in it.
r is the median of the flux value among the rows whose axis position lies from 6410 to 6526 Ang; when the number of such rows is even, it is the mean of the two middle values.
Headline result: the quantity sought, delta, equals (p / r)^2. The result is 1.00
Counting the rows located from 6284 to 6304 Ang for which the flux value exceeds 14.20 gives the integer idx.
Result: 1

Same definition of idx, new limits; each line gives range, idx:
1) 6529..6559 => 9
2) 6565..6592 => 7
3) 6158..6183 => 2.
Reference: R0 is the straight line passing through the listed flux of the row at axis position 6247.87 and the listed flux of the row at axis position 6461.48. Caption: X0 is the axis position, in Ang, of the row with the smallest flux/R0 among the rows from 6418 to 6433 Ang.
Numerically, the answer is 6425.87 Ang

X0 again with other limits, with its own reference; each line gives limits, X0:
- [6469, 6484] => 6482.34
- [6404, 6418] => 6414.05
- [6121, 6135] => 6128.19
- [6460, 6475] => 6461.48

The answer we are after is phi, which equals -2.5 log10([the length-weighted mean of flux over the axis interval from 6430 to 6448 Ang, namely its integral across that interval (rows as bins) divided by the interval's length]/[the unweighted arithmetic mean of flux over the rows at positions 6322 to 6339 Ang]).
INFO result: -0.045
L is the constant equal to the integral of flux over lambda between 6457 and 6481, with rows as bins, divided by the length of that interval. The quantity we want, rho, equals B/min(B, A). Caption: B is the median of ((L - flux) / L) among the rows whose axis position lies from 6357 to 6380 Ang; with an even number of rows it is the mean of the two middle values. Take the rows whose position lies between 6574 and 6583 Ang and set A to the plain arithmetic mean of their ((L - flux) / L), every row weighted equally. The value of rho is -1.8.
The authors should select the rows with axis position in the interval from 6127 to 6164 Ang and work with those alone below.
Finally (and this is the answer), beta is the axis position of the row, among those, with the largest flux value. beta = 6133.83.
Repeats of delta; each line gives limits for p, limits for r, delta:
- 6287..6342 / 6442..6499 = 0.97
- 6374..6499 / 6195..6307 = 1.09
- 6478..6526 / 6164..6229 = 1.05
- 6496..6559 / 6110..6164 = 1.02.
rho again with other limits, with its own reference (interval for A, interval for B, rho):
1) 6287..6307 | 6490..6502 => 1.3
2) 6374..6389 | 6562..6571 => 1.8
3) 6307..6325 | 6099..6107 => 1.0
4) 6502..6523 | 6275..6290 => 2.8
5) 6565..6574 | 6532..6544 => 1.0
